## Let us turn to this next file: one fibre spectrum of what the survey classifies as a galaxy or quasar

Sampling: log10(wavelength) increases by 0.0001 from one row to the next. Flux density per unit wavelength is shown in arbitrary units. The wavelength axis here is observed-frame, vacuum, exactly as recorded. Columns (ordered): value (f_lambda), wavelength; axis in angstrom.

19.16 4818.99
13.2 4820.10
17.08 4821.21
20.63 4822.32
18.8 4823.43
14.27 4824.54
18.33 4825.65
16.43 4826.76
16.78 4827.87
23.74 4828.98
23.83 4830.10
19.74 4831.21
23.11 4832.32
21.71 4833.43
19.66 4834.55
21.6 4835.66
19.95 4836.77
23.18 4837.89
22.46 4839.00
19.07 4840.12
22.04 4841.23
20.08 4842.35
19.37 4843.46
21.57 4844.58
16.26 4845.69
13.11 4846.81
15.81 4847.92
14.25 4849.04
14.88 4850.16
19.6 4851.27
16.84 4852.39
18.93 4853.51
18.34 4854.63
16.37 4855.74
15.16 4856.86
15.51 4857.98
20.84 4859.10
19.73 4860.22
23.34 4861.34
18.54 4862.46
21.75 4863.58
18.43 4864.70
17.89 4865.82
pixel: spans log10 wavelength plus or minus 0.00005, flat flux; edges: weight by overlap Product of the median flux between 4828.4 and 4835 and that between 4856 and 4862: 442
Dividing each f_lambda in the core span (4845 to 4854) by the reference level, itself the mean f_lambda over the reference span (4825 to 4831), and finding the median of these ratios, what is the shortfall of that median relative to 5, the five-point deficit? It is 4.19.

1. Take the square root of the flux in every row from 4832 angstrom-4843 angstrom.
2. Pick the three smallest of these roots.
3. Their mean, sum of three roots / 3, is 4.42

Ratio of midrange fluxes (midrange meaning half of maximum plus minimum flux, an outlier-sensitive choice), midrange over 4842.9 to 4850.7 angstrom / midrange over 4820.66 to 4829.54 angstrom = 0.91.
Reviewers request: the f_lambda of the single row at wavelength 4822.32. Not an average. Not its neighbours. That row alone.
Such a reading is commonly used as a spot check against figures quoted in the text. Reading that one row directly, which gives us 20.63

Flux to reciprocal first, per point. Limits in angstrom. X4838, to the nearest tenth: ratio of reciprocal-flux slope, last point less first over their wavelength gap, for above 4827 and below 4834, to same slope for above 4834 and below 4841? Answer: -8.6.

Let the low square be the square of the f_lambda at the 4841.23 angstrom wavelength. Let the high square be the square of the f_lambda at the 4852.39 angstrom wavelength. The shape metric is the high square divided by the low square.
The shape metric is 0.58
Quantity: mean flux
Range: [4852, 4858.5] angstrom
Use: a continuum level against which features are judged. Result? 16.9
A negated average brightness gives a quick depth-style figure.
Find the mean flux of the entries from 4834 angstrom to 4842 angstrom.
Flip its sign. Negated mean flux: -21.1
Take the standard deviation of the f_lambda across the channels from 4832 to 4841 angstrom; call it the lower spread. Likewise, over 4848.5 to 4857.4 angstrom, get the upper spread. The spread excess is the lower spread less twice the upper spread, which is -2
